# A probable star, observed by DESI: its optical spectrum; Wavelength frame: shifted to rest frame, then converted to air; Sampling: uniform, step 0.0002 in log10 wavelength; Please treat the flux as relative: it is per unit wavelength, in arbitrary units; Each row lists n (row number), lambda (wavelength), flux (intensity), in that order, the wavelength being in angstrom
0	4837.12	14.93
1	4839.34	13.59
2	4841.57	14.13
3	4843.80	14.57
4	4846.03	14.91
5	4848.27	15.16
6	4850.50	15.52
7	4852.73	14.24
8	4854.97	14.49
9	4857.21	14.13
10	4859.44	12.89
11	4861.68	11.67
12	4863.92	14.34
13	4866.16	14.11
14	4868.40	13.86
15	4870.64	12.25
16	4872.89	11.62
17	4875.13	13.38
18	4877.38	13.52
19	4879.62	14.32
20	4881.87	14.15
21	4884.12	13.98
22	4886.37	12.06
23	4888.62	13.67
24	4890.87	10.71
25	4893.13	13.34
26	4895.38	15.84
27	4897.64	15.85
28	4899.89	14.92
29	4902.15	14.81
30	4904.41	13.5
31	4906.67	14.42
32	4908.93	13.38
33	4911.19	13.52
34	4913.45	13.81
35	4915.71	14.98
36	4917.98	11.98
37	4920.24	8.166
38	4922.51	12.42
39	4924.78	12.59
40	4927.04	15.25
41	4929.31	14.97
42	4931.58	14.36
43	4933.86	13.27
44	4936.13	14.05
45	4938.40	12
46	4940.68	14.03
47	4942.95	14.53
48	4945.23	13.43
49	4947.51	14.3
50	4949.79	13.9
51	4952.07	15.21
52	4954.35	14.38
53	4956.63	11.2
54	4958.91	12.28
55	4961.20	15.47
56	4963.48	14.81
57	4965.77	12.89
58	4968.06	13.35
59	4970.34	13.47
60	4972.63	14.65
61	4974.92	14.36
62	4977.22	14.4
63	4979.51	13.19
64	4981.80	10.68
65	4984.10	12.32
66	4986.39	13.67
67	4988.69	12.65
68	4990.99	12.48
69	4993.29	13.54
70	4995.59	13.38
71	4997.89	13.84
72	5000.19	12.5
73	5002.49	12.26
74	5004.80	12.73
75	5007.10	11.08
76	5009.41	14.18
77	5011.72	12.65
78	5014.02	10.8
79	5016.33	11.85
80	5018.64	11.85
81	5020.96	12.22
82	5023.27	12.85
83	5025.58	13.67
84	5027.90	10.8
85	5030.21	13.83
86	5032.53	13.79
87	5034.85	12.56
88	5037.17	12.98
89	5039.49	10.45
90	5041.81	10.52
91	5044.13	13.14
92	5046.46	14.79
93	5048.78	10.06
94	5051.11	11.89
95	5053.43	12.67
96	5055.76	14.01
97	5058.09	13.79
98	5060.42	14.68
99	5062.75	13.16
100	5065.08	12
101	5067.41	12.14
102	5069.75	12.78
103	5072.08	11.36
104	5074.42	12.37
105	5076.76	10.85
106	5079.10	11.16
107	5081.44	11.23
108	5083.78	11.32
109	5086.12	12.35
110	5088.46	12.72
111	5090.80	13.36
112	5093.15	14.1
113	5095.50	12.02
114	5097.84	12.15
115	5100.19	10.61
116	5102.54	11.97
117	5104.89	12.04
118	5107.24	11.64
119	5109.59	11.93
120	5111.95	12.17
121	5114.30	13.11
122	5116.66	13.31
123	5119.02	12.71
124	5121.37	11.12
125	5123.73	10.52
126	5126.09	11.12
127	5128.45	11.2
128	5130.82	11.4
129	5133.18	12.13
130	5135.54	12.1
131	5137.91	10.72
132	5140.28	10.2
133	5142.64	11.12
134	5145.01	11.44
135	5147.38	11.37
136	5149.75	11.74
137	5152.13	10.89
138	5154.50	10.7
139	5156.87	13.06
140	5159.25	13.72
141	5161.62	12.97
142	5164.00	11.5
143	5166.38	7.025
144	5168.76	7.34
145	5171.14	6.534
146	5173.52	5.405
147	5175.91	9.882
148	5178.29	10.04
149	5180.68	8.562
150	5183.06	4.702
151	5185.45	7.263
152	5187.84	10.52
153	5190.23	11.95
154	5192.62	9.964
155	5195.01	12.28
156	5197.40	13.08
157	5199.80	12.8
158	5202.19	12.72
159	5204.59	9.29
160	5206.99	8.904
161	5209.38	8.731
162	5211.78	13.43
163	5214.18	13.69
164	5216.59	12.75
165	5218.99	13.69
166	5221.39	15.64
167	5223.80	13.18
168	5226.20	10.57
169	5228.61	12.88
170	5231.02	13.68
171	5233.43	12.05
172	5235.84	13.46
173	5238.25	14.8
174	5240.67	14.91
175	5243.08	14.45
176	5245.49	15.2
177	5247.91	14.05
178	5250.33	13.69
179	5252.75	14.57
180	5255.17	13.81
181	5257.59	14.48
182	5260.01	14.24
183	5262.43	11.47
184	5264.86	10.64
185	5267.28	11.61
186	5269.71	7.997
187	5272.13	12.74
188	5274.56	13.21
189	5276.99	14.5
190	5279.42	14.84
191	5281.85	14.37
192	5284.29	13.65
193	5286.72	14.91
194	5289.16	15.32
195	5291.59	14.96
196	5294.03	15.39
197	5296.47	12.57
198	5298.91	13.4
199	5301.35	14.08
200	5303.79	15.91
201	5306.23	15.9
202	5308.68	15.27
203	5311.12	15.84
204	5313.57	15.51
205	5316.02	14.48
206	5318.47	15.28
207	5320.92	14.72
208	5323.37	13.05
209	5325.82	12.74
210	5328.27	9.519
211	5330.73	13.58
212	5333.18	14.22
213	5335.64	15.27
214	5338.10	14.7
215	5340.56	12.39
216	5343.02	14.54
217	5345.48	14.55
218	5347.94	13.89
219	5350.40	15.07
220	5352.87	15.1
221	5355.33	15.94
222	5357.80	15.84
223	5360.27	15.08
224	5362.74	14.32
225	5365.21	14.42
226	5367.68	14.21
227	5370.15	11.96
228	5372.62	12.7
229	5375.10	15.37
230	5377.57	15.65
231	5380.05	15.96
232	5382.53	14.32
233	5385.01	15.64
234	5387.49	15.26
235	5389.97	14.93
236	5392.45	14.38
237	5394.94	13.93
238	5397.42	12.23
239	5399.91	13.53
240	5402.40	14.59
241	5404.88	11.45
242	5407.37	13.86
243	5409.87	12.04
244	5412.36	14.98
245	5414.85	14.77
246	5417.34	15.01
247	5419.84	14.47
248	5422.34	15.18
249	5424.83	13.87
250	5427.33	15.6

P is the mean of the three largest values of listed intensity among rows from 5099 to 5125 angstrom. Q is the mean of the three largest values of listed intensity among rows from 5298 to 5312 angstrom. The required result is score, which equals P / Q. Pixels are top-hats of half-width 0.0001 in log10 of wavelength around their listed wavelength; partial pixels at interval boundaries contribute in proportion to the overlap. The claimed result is 0.82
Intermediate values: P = 13.0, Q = 15.9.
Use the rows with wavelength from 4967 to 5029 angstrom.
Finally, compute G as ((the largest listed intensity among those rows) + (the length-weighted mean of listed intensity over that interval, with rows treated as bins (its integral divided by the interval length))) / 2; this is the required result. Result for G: 13.7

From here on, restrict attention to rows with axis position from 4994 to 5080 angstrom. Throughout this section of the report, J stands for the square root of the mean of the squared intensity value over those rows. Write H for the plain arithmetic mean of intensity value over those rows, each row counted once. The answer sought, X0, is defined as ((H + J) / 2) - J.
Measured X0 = -0.030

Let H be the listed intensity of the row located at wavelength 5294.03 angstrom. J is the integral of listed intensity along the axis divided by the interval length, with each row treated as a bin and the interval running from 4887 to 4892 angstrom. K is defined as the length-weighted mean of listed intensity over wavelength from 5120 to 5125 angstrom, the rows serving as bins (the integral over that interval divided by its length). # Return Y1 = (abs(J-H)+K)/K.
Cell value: 1.29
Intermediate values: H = 15.39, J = 12.2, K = 10.9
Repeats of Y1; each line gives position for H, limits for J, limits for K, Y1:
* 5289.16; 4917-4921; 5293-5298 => 1.37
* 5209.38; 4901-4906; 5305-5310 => 1.35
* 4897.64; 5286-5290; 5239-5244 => 1.05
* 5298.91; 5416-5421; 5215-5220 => 1.10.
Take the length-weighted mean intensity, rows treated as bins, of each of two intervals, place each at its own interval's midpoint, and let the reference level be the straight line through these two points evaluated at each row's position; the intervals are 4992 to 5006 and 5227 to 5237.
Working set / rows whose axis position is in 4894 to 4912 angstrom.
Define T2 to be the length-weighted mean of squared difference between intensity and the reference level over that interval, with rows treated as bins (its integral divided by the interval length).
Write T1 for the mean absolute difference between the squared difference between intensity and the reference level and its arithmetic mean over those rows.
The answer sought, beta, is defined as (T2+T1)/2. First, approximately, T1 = 2.4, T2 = 3.0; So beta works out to 2.7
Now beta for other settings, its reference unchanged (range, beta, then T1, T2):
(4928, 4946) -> 1.1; 0.9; 1.4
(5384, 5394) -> 3.4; 1.7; 5.0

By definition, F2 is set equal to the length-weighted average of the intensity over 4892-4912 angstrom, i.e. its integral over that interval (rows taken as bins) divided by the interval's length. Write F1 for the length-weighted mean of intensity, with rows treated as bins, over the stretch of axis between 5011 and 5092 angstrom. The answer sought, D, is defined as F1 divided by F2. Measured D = 0.86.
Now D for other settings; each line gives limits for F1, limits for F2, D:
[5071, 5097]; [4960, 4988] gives 0.89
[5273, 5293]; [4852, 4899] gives 1.07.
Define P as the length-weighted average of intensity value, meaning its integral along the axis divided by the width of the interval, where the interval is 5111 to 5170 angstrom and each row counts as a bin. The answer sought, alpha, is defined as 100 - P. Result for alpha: 88.6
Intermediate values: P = 11.4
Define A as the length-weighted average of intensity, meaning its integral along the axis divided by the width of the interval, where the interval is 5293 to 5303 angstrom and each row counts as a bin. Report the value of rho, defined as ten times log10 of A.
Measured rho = 11.4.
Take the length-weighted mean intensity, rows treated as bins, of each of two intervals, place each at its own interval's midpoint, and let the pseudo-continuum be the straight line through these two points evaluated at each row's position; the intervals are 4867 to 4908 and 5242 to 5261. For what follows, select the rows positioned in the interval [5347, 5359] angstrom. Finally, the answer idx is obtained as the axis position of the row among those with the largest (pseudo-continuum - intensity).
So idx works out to 5347.94 angstrom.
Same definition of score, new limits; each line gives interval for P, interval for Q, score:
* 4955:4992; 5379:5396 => 0.96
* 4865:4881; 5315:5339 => 0.93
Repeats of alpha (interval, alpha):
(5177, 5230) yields 88.8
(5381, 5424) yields 85.8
